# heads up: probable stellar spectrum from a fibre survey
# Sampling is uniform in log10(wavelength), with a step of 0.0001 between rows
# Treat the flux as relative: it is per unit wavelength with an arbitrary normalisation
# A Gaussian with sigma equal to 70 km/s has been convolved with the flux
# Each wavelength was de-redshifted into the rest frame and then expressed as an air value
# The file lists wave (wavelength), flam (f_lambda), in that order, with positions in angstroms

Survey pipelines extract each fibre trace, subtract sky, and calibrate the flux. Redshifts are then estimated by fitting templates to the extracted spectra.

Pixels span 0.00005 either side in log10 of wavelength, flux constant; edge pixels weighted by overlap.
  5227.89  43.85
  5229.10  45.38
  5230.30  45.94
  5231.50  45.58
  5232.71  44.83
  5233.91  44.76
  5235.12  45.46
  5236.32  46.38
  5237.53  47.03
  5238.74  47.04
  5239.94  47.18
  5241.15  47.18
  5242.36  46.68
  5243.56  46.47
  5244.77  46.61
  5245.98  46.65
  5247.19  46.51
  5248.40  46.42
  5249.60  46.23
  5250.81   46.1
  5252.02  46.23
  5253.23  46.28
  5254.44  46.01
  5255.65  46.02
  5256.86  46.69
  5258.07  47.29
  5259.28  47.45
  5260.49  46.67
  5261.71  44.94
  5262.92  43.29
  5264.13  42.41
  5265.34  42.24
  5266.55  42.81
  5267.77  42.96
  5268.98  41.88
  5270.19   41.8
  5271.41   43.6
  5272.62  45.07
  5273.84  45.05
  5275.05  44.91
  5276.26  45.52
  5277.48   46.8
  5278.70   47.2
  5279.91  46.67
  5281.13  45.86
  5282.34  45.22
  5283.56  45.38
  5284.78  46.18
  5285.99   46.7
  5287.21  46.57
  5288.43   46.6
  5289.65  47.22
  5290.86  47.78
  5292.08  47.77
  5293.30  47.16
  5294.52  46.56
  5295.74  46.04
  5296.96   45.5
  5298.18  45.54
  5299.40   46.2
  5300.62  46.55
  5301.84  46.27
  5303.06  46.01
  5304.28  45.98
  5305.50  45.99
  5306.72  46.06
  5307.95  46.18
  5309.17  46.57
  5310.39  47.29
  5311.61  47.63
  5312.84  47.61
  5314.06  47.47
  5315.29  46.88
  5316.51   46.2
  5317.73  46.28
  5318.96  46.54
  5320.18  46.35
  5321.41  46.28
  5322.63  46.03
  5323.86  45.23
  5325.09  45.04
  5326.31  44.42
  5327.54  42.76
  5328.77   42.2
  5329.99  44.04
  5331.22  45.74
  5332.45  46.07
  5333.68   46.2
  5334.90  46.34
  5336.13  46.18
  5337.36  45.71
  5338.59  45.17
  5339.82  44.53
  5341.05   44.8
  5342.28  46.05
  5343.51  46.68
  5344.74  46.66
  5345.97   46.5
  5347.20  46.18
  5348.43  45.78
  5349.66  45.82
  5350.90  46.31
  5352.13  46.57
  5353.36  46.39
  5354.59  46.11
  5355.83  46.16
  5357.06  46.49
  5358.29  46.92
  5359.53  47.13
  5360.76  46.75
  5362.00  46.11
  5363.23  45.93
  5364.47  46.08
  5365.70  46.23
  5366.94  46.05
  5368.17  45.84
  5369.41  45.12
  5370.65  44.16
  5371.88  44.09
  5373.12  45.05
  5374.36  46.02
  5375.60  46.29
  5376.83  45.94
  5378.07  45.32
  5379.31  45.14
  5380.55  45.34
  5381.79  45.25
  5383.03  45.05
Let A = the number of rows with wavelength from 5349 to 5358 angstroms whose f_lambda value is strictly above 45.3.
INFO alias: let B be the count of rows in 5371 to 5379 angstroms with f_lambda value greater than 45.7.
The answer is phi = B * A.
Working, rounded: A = 7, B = 3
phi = 21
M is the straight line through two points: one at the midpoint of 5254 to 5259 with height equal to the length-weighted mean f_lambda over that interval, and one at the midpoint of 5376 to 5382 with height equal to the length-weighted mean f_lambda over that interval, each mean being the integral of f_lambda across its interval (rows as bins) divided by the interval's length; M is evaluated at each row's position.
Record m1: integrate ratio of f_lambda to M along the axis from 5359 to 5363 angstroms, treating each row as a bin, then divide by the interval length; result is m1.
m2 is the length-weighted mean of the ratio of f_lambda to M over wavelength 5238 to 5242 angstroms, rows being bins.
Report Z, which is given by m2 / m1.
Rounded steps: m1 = 1.02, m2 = 1.01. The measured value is 0.985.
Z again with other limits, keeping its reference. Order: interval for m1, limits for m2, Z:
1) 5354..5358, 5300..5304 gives 0.989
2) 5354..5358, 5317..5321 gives 0.994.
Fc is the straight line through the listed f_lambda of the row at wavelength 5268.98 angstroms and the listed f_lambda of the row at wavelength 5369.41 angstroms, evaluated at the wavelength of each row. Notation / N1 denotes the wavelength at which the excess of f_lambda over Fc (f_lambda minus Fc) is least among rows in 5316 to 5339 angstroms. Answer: 5328.77 angstroms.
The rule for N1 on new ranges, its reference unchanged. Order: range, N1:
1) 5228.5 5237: 5233.91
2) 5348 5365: 5363.23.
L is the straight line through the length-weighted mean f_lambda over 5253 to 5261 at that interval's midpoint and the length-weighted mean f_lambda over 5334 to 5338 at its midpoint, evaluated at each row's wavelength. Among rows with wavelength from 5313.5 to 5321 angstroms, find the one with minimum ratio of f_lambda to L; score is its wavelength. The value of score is 5316.51 angstroms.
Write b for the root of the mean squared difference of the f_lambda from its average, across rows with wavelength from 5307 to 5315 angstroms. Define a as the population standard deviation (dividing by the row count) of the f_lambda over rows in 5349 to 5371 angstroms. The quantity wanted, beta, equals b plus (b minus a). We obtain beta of 0.46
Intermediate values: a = 0.65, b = 0.6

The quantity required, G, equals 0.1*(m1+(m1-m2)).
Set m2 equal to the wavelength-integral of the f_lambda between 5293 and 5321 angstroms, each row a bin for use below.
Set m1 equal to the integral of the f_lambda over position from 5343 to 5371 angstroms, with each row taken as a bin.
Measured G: 129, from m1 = 1293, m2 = 1301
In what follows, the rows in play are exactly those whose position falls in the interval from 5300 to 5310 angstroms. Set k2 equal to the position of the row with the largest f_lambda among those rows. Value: 5309.17 angstroms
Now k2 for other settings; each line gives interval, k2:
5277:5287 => 5278.70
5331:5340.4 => 5334.90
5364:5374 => 5365.70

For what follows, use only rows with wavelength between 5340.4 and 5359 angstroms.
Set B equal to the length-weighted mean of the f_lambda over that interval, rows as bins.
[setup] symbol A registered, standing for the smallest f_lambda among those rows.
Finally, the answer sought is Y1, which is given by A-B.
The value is -1.43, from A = 44.8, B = 46.2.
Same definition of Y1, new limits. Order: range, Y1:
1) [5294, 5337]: -3.75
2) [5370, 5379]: -1.17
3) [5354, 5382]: -1.71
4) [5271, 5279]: -1.82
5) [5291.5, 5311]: -0.86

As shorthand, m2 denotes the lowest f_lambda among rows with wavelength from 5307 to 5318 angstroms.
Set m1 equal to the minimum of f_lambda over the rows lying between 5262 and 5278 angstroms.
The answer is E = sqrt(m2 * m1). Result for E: 43.9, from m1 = 41.8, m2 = 46.18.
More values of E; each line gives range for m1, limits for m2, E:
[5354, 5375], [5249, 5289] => 42.9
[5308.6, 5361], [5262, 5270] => 42.0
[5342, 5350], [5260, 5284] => 43.7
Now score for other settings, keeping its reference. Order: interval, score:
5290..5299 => 5296.96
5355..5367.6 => 5363.23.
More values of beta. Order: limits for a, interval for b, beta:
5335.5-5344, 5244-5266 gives 2.28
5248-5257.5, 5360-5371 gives 1.20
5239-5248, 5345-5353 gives 0.33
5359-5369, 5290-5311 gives 0.92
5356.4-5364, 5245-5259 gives 0.29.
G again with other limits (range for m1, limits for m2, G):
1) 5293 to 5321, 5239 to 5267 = 132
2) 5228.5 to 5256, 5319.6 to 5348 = 125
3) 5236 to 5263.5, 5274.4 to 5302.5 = 125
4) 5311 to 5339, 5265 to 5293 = 129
